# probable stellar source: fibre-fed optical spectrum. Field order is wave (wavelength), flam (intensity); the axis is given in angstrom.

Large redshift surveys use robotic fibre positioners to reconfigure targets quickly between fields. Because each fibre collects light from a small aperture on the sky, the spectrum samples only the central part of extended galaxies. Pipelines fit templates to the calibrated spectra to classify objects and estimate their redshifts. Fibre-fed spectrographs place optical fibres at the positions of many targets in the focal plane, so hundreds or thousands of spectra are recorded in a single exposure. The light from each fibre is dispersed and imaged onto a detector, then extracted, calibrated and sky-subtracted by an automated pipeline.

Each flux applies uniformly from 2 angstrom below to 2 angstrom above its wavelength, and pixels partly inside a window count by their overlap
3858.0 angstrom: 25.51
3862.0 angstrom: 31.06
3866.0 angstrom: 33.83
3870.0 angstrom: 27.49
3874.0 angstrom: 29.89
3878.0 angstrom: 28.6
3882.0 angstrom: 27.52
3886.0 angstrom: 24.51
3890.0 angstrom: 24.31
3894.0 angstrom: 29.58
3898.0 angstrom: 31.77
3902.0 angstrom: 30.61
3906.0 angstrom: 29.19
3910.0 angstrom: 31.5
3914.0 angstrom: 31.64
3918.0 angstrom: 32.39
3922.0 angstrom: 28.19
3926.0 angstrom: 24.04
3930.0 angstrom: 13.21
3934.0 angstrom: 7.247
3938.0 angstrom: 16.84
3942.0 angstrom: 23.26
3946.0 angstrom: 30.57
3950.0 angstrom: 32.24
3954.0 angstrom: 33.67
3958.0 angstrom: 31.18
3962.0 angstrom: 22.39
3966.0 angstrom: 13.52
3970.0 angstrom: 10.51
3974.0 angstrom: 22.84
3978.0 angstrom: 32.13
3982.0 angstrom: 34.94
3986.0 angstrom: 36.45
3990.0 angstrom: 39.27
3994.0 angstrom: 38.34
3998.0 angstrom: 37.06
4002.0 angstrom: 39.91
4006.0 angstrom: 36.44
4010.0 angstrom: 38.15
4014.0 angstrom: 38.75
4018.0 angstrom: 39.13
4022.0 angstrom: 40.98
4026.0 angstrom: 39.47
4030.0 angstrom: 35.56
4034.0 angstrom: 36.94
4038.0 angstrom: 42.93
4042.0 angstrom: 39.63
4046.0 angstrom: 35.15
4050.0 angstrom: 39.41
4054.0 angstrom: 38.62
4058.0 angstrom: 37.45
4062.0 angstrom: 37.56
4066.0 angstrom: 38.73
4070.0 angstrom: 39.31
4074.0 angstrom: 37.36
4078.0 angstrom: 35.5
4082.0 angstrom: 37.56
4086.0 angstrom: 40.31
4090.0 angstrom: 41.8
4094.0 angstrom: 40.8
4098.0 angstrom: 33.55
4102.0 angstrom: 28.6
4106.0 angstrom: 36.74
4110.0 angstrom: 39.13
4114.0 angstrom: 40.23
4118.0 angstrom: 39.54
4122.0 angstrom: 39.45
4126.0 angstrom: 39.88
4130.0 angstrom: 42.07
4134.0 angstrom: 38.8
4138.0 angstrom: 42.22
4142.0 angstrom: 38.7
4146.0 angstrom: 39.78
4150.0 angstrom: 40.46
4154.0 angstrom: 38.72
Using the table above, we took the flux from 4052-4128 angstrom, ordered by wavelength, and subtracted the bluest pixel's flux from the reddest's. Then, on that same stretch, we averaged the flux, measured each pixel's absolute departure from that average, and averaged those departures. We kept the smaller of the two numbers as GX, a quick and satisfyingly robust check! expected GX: 1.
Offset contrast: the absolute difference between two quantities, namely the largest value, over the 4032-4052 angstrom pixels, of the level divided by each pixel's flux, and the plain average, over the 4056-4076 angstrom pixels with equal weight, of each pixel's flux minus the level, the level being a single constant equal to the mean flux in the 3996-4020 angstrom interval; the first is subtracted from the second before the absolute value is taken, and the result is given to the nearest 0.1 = 1.2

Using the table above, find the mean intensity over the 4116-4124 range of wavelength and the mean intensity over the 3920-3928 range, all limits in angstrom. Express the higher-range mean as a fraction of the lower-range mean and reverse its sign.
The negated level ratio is -1.51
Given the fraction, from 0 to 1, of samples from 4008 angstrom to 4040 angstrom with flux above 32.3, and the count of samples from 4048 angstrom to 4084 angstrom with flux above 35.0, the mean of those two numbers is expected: 5.00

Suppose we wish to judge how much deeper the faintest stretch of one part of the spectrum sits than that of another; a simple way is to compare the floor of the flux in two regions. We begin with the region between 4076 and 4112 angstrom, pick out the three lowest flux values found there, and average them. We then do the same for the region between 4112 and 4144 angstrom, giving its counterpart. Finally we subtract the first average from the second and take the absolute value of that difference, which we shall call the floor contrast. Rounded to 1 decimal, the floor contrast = 6.4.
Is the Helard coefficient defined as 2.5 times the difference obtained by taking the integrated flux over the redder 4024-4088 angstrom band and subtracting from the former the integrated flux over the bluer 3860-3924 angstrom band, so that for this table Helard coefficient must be 1394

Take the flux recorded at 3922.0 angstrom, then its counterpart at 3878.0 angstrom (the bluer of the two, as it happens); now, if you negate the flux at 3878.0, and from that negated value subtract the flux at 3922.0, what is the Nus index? -57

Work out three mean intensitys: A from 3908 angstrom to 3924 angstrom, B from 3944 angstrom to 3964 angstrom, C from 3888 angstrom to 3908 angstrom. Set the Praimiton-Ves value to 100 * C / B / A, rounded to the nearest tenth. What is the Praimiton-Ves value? 3.1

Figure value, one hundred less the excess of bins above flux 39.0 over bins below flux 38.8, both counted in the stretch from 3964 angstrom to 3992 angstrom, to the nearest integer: 105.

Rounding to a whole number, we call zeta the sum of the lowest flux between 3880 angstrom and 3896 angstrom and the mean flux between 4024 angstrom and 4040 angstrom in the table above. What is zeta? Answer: 63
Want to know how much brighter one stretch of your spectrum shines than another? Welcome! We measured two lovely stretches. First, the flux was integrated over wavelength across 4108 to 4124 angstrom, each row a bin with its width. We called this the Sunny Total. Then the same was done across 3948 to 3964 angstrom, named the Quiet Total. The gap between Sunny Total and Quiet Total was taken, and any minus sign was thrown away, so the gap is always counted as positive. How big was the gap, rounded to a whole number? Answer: 155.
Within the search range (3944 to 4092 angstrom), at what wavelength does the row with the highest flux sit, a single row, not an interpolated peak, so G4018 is 4038.0 angstrom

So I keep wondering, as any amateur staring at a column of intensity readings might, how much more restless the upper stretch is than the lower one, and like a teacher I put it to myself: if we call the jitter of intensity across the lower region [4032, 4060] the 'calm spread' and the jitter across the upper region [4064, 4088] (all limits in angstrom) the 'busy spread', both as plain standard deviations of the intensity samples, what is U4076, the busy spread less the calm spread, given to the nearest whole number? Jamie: -1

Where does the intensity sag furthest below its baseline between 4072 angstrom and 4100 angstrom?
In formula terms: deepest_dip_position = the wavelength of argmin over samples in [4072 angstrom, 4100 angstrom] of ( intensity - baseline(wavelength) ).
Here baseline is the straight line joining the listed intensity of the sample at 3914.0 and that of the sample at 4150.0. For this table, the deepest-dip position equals 4098.0 angstrom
